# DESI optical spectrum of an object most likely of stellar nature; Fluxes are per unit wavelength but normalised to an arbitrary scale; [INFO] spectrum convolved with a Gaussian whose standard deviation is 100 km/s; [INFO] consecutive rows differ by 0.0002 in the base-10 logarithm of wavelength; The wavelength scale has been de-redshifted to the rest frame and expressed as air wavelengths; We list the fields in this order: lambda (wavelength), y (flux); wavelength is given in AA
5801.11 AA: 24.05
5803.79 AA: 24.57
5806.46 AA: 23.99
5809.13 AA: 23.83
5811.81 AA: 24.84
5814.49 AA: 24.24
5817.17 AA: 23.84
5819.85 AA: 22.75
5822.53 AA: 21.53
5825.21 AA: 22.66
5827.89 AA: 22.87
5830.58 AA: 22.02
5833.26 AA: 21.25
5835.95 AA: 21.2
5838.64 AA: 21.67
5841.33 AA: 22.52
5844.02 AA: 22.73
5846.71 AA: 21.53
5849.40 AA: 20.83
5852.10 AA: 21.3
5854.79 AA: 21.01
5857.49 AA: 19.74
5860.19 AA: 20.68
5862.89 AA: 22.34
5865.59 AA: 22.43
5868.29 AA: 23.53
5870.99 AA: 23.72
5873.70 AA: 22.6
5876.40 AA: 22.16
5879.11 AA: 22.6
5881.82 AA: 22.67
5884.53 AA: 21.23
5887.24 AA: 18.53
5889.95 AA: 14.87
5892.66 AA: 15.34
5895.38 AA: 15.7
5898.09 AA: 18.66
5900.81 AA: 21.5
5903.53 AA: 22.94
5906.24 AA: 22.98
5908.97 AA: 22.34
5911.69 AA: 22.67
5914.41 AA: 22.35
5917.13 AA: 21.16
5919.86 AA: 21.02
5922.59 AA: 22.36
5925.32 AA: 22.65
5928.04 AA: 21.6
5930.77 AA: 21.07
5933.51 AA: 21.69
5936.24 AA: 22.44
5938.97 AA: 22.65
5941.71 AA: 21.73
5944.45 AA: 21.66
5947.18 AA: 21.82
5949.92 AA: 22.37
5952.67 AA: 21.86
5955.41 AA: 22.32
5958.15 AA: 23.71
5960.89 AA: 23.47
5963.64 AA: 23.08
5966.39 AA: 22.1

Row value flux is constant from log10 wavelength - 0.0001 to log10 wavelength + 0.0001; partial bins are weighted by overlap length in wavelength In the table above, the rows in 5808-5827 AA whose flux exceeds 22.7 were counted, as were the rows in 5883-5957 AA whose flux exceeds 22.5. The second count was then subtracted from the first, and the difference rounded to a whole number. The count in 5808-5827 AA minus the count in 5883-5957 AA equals 0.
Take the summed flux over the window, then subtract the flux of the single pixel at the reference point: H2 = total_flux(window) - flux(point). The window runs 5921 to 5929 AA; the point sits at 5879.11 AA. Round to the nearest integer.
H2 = 44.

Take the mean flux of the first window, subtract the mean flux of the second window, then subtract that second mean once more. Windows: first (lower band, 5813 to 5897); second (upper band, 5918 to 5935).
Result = -22.1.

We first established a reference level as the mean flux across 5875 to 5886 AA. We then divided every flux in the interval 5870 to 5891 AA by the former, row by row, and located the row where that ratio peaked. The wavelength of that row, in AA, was 5870.99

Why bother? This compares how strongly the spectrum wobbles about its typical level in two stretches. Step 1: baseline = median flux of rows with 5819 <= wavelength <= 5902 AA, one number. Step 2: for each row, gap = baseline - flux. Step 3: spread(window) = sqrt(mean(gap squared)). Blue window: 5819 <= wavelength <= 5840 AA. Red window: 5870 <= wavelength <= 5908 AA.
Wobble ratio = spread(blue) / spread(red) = 0.24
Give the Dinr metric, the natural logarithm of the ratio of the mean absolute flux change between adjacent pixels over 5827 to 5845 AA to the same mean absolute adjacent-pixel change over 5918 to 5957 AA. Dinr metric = -0.1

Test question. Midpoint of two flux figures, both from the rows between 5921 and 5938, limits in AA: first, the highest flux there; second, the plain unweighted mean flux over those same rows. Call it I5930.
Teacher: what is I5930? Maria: 22.31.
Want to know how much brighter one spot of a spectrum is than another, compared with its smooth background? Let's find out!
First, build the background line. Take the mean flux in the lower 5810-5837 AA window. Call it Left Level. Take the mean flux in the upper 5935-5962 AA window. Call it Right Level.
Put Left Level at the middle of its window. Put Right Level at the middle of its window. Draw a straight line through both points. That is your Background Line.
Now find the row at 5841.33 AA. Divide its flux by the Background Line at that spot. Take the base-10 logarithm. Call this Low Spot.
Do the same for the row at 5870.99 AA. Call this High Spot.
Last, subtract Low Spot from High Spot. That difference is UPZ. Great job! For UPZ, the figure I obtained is 0.02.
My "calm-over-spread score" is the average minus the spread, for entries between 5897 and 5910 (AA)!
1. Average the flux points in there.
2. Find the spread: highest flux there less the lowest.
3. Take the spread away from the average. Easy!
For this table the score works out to 17.4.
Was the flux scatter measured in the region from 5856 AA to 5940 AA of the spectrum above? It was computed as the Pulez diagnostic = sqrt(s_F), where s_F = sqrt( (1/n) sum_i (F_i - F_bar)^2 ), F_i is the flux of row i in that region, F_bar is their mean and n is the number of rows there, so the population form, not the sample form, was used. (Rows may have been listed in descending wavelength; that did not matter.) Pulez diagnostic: 1.5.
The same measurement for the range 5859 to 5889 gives 1.2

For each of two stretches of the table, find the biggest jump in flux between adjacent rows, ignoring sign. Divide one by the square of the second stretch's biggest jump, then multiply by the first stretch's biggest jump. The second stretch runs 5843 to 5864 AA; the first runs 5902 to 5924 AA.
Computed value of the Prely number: 0.49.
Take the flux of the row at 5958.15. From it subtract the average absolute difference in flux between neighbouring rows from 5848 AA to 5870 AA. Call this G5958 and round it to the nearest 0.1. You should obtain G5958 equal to 22.9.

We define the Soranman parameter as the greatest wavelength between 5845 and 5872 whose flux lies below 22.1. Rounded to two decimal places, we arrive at 5860.19 AA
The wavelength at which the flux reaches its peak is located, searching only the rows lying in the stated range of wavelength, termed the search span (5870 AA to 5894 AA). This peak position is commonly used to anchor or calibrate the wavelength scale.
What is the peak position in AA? 5870.99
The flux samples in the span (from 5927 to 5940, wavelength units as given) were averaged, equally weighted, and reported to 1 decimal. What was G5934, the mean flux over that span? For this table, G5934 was 21.9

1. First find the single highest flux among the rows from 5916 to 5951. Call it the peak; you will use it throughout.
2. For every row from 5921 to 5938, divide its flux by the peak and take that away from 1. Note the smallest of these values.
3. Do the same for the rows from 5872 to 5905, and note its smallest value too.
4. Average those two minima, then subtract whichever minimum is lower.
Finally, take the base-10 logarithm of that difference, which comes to -2.19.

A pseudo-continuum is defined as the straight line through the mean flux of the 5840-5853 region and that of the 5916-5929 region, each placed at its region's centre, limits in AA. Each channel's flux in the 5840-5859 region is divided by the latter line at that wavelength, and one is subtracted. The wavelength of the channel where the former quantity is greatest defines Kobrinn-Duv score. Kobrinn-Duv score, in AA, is 5844.02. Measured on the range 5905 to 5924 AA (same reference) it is 5906.24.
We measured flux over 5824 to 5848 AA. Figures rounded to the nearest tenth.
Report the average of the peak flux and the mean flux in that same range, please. 22.5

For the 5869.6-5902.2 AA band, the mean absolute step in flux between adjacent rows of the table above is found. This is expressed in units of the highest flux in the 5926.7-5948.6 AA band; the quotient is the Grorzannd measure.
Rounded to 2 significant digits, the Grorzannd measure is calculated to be 0.066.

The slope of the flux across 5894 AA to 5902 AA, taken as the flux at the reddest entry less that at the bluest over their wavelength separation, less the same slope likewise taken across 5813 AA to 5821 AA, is 1.35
